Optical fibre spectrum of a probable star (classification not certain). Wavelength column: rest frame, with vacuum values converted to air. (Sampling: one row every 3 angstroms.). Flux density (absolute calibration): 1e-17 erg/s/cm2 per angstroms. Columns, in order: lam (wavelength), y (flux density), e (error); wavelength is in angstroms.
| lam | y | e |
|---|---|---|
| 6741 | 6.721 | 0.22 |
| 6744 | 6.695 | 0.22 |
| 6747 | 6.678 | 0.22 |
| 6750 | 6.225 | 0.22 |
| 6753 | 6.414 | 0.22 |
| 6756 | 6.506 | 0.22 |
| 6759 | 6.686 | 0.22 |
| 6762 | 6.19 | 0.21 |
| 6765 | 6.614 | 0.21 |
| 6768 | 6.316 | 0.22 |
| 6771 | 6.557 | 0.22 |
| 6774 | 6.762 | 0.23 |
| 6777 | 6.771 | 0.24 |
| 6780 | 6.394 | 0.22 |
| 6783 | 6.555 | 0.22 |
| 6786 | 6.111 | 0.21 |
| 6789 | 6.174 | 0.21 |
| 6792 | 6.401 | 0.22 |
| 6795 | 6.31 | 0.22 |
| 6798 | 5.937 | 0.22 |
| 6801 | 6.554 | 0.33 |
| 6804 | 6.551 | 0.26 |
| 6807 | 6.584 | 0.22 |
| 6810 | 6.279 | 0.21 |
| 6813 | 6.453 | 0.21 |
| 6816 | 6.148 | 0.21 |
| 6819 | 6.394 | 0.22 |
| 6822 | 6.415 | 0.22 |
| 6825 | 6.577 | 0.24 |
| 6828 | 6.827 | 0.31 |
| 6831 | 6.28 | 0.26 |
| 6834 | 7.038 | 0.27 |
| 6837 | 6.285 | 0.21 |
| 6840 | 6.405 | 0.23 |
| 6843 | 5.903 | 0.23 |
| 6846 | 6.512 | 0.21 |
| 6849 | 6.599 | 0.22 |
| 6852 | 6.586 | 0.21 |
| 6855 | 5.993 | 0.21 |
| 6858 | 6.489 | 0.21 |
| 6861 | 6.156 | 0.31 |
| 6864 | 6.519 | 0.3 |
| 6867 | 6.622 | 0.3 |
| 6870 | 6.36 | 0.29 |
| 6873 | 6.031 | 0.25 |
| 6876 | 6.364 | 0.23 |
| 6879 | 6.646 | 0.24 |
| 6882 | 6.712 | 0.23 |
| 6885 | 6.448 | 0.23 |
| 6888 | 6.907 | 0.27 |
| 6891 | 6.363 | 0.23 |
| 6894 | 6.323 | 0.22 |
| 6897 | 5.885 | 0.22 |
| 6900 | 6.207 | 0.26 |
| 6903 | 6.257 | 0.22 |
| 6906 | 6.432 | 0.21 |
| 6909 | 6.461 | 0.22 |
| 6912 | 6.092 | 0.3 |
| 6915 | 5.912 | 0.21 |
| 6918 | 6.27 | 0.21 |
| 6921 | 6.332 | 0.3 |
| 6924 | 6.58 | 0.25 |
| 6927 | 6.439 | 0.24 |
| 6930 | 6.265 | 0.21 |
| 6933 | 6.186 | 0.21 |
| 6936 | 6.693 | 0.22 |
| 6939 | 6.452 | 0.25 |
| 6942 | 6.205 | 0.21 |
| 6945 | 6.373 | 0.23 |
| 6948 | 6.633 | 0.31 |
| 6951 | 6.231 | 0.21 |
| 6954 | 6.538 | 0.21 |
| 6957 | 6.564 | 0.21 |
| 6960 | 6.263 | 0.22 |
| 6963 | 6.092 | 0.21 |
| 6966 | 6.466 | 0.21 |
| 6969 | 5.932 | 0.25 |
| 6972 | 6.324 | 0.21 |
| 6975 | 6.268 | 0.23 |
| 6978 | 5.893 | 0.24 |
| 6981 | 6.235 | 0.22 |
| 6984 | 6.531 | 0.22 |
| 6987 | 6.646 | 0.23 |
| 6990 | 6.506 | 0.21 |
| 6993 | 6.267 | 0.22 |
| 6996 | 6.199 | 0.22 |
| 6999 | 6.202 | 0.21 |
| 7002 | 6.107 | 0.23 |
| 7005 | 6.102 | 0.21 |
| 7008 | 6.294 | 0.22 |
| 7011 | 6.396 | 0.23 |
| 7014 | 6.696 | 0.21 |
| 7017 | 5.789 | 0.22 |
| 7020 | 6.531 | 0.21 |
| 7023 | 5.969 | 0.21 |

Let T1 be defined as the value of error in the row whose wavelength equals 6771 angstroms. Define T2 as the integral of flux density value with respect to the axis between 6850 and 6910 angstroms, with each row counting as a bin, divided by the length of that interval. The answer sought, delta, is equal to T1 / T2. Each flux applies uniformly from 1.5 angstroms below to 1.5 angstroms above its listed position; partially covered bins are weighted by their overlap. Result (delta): 0.034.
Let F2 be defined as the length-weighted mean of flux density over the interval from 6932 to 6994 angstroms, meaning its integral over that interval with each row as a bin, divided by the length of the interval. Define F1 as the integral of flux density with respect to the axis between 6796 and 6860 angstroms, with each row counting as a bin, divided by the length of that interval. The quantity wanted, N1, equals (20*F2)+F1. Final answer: 133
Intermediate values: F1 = 6.42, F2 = 6.35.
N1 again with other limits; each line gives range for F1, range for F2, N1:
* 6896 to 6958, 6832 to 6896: 135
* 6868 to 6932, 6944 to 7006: 132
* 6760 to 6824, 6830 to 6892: 135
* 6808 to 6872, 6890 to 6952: 133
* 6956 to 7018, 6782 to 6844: 134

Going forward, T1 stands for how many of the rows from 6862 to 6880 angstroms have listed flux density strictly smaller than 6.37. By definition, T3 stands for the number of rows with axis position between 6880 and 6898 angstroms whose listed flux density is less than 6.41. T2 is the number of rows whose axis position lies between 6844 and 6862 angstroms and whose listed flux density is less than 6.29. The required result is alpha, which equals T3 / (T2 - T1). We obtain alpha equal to -3.0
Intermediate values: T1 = 3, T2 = 2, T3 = 3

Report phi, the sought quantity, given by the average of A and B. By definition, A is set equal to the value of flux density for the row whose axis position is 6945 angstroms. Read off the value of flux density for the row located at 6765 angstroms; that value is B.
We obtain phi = 6.49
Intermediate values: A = 6.373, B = 6.614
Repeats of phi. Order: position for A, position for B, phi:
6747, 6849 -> 6.64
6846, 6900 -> 6.36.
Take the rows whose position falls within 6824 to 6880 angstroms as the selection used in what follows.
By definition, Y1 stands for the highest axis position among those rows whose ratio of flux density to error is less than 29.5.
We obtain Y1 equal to 6879 angstroms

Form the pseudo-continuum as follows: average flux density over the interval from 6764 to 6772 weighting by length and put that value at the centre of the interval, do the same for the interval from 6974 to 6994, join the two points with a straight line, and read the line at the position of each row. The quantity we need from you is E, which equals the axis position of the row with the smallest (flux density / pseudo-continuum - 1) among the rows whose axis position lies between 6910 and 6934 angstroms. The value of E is 6915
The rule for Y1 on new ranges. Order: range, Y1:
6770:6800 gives 6798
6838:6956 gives 6948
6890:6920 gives 6915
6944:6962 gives 6960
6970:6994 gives 6993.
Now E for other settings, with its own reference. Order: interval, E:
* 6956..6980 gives 6978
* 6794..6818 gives 6798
